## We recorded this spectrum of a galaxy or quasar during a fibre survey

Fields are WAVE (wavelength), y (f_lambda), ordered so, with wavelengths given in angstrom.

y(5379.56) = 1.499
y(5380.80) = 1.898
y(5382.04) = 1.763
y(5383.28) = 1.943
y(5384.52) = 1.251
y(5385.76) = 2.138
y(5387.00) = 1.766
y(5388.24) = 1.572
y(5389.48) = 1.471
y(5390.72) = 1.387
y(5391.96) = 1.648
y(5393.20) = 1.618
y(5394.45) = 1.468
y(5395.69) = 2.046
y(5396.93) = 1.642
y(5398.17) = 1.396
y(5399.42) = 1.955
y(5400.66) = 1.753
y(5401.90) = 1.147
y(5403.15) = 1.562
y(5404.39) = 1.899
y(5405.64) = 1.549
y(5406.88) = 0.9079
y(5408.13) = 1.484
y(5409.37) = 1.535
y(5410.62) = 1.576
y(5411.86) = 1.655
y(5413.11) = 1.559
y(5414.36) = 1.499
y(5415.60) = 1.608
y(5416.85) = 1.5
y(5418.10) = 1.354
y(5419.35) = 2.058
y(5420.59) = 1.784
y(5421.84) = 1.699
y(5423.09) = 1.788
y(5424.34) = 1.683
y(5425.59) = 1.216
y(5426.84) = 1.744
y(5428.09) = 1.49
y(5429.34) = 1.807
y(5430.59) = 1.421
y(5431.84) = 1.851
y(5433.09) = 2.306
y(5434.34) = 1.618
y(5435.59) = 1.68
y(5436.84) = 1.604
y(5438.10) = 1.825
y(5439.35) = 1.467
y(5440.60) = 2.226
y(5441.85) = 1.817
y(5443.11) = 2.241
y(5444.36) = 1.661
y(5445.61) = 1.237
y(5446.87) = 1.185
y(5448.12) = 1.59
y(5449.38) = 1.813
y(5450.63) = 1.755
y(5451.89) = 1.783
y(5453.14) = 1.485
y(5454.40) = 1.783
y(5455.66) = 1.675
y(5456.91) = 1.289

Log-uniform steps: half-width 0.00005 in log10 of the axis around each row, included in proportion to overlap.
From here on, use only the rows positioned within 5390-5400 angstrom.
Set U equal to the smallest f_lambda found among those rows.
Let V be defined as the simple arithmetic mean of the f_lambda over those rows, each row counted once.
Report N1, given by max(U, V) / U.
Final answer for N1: 1.19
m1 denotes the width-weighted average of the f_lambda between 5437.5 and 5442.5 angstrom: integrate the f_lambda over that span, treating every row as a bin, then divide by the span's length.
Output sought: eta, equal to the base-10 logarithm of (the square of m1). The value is 0.53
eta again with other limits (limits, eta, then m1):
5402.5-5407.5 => 0.34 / 1.5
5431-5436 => 0.54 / 1.9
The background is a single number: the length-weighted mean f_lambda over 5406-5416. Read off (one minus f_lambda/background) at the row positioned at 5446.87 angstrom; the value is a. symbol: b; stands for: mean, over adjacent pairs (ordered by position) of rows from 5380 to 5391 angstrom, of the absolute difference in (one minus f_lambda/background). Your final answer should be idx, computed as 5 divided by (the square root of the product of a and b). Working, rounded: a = 0.198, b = 0.22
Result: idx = 24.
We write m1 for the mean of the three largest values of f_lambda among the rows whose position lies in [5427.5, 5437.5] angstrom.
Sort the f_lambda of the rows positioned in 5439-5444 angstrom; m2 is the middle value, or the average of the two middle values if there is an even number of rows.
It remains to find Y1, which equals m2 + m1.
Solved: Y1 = 4.01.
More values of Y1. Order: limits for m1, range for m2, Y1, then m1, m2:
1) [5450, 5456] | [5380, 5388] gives 3.61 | 1.77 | 1.83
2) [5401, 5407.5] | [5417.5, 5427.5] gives 3.39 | 1.67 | 1.72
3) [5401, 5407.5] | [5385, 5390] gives 3.34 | 1.67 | 1.67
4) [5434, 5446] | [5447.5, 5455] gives 3.87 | 2.10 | 1.77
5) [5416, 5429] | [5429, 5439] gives 3.62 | 1.88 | 1.74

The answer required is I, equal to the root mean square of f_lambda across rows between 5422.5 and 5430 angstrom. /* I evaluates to 1.63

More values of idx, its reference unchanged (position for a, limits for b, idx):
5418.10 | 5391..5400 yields 37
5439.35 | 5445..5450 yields 148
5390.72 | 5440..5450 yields 41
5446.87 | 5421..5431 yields 25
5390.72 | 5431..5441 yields 40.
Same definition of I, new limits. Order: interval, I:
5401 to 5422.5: 1.57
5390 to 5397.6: 1.65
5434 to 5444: 1.83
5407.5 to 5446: 1.70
